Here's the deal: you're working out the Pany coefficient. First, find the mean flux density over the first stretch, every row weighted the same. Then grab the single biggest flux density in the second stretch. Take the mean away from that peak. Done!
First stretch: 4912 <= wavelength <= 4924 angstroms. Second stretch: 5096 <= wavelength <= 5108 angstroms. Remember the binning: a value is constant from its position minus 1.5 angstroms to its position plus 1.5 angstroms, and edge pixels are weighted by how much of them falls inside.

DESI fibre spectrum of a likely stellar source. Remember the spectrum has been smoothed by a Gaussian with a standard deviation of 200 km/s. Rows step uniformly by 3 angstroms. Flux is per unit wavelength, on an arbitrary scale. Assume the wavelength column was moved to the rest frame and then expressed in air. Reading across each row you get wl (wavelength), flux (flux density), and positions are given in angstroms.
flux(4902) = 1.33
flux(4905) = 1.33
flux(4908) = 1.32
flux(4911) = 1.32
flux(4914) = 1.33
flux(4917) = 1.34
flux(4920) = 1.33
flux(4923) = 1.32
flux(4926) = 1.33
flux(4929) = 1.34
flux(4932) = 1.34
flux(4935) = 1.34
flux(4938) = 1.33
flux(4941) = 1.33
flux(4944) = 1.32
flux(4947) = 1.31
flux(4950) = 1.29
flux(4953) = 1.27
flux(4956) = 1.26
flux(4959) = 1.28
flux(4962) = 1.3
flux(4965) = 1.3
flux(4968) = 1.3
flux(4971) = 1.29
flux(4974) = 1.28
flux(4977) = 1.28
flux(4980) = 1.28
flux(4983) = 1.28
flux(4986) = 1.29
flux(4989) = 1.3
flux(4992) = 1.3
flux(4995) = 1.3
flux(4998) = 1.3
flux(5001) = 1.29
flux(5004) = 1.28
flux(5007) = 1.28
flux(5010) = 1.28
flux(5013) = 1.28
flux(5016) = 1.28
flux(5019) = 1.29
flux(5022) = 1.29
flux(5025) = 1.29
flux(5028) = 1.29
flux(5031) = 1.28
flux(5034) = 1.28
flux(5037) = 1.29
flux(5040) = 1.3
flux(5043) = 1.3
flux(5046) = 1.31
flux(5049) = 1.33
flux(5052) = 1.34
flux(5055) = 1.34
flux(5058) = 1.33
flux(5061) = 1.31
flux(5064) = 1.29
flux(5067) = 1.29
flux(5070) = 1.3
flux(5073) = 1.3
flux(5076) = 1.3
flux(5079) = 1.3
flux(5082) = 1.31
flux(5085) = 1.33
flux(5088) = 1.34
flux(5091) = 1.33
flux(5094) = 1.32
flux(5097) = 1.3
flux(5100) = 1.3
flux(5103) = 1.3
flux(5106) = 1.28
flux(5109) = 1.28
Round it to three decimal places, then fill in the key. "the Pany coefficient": -0.030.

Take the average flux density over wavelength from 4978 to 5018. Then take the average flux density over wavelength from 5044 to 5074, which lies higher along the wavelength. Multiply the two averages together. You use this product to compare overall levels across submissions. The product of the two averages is 1.692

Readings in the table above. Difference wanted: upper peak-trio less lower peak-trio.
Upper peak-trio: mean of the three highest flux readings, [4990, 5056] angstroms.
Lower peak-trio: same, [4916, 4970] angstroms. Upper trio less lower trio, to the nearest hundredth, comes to 0.00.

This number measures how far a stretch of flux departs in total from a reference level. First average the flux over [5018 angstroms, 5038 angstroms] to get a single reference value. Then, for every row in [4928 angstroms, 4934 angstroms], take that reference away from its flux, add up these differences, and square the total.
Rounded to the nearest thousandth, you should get 0.011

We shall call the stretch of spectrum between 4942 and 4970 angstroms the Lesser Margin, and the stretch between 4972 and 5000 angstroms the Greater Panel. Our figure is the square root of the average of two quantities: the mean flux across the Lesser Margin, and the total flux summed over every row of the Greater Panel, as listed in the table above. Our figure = 2.54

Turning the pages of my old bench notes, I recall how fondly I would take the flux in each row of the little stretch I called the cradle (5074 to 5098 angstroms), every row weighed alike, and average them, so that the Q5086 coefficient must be 1.32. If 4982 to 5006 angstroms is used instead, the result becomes 1.29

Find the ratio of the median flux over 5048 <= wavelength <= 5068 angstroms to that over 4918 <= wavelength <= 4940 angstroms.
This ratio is 1.00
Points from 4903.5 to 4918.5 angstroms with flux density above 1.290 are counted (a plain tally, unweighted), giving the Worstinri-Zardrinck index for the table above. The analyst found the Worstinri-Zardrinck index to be 5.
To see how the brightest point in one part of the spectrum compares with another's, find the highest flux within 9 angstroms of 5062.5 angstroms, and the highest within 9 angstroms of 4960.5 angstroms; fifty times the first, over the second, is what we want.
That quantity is 51.5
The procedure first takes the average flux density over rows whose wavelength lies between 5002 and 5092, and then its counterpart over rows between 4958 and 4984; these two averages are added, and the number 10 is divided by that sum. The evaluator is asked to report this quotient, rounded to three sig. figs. 3.86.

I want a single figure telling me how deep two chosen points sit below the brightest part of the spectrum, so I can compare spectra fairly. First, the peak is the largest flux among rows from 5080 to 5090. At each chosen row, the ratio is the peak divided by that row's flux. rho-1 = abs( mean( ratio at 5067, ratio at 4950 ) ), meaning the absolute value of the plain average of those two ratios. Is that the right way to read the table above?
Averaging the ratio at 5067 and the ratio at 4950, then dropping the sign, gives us 1.04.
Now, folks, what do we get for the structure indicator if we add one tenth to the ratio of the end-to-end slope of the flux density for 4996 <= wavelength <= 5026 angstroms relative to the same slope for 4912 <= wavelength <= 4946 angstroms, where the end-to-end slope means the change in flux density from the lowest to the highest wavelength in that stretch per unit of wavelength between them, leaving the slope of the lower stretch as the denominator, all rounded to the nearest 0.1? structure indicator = 1.2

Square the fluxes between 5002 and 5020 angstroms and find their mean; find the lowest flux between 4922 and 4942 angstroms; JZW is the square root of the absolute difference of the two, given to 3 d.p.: 0.568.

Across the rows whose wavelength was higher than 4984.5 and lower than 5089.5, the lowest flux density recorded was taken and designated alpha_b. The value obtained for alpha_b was 1.28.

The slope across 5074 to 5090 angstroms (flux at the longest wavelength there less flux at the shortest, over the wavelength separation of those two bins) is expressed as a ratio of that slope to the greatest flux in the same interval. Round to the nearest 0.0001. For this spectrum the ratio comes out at 0.0025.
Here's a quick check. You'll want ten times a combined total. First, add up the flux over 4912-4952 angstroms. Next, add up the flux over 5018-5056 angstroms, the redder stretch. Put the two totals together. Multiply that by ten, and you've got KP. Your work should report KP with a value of 342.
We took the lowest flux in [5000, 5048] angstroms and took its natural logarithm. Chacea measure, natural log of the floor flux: 0.247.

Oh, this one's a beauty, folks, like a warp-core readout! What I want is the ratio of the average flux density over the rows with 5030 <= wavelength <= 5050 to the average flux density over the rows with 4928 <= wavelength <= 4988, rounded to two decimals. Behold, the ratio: 1.00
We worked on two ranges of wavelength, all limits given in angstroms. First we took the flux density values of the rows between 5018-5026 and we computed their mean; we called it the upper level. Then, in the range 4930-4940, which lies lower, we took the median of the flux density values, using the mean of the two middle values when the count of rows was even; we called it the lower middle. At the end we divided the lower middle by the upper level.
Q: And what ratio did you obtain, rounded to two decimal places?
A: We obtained 1.04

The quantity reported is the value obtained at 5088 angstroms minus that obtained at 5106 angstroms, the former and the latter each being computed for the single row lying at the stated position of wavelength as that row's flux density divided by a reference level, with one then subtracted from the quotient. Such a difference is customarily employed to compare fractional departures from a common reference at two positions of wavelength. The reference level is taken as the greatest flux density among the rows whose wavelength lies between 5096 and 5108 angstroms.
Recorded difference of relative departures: 0.05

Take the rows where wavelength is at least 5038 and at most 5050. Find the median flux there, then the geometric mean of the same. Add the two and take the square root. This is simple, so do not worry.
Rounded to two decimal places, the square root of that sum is 1.62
